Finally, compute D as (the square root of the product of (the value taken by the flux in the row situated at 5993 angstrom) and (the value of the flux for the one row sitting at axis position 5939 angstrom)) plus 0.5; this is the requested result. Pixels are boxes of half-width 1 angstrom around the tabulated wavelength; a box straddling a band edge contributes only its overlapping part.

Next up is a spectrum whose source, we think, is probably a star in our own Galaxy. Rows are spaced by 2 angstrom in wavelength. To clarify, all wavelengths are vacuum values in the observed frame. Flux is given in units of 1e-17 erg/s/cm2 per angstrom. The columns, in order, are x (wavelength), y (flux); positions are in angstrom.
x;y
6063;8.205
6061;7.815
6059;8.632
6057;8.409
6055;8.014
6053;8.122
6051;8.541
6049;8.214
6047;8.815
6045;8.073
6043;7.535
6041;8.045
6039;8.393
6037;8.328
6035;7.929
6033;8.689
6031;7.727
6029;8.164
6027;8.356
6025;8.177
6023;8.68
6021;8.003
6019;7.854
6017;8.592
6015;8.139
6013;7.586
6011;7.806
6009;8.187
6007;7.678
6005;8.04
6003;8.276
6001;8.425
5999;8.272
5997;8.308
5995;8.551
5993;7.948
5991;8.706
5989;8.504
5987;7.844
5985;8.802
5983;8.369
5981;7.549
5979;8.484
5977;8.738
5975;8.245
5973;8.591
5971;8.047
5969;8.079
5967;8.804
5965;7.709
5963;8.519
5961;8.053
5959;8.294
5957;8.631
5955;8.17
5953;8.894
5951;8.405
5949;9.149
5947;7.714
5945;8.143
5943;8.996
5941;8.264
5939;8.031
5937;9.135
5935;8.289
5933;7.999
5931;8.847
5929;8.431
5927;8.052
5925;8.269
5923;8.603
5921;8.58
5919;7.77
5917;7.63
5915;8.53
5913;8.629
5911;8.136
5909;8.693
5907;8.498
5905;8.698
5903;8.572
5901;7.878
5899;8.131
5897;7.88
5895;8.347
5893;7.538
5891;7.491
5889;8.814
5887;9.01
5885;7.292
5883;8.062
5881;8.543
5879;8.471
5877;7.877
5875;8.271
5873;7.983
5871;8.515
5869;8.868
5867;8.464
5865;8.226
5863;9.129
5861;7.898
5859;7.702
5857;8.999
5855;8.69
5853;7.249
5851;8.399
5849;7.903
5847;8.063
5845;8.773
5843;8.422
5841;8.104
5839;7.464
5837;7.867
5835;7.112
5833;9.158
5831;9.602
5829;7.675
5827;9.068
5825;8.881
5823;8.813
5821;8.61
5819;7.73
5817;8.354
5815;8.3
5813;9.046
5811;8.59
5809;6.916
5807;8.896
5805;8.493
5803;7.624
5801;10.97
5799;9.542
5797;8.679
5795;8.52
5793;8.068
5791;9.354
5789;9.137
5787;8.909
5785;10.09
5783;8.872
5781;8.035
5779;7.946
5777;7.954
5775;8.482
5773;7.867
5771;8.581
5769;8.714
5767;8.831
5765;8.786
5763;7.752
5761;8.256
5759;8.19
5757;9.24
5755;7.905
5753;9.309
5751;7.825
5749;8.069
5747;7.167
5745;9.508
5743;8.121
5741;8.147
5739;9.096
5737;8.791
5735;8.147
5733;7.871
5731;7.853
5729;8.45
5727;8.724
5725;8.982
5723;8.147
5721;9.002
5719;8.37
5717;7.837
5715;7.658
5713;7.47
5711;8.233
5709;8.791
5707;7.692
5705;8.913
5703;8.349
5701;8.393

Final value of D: 8.49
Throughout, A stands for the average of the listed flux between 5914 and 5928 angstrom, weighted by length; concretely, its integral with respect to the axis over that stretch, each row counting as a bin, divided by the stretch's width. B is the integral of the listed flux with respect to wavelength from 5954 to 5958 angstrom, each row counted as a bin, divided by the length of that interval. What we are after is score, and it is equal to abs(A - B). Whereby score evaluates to 0.20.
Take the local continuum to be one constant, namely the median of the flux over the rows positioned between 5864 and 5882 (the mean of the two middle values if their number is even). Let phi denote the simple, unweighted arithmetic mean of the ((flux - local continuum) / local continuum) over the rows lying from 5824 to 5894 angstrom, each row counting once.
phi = -0.022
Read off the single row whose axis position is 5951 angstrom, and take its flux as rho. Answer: 8.405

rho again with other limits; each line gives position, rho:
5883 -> 8.062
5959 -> 8.294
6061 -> 7.815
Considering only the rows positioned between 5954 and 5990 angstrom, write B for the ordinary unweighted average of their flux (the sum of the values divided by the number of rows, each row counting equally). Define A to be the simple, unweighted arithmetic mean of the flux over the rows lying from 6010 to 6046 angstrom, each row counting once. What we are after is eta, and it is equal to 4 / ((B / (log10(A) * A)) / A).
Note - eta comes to 28.9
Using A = 8.1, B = 8.30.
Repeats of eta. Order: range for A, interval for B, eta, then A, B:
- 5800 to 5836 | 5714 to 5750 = 32.7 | 8.5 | 8.33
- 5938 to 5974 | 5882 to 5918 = 31.4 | 8.4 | 8.21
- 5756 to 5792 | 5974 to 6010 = 33.5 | 8.6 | 8.27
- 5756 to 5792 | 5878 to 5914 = 33.6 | 8.6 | 8.26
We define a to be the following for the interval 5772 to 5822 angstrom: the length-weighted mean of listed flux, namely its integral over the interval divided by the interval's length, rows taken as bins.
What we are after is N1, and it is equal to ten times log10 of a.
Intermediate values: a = 8.60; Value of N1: 9.34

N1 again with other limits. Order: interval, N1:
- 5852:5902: 9.15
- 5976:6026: 9.15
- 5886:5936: 9.19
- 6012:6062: 9.13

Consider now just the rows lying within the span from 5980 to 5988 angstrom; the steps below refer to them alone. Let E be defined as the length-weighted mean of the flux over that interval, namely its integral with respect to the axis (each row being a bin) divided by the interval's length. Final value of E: 8.14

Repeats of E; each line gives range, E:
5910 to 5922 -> 8.21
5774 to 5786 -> 8.56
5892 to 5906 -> 8.15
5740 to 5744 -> 8.13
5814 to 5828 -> 8.54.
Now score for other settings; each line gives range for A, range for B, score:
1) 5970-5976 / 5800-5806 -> 0.73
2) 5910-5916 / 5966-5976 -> 0.08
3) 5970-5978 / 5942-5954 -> 0.14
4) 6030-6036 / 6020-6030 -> 0.16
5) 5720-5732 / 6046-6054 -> 0.10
